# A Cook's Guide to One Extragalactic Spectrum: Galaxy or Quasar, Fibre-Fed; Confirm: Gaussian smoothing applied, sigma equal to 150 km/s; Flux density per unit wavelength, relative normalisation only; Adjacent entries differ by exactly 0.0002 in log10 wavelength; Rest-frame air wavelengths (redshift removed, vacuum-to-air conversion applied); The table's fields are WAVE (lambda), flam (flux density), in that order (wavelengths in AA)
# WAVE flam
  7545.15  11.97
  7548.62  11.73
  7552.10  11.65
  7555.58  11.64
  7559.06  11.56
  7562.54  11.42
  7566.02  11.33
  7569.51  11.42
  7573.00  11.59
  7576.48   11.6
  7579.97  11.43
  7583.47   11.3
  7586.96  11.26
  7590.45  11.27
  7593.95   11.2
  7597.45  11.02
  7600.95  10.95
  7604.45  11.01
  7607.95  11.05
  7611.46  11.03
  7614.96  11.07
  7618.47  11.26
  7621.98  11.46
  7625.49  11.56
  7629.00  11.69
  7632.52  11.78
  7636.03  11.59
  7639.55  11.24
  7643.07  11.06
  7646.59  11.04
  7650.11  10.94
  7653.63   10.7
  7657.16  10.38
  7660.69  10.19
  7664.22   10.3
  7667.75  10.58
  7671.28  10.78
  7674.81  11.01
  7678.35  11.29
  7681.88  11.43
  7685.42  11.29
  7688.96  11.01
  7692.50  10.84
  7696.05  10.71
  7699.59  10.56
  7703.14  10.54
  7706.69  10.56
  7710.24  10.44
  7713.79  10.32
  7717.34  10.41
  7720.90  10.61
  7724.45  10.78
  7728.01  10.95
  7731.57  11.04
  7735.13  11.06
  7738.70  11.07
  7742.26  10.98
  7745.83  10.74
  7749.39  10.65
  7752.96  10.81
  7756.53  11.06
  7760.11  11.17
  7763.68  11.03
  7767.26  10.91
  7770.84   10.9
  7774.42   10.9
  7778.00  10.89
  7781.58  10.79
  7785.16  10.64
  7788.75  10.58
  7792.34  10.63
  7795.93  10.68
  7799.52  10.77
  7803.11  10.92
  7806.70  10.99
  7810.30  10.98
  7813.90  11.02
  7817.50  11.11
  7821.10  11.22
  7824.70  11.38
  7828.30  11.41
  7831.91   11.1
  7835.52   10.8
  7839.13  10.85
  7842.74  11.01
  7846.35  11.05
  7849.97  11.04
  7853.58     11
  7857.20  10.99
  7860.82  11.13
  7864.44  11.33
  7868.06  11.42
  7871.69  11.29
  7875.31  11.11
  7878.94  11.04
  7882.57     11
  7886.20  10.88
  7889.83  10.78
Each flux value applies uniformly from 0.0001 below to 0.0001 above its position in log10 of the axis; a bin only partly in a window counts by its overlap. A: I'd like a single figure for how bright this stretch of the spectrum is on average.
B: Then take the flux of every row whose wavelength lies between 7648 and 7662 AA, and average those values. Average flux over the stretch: 10.6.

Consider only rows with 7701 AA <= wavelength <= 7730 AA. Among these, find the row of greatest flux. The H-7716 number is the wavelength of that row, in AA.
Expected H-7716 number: 7728.01 AA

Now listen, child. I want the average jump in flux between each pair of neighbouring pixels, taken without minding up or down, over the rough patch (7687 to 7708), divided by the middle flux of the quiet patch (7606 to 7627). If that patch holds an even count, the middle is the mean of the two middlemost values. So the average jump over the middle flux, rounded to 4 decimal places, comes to 0.0088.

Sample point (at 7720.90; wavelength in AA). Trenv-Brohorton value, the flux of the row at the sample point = 10.61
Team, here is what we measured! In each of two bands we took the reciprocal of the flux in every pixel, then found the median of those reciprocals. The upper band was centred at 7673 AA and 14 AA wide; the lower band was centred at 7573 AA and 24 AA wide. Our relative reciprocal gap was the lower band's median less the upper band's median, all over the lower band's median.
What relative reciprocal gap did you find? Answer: -0.05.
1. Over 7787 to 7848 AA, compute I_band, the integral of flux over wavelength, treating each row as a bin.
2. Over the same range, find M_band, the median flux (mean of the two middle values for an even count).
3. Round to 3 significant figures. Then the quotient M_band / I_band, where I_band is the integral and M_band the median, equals 0.0164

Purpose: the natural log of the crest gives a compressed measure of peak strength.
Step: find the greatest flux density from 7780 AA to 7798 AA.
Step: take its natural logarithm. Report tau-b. 2.38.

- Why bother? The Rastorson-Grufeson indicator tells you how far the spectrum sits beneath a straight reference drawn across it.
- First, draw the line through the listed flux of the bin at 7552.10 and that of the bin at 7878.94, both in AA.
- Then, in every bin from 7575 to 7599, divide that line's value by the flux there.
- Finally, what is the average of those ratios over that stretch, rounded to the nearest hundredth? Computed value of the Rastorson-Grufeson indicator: 1.03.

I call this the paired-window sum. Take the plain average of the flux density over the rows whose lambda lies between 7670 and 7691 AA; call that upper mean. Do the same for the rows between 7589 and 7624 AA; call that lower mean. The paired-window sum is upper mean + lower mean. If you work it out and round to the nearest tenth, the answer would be 22.3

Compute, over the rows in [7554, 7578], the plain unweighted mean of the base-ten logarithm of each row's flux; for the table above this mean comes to 1.061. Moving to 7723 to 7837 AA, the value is 1.039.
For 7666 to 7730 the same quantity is 1.033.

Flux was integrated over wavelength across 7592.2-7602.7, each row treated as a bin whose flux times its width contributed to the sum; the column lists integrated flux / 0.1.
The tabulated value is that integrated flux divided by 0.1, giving 1161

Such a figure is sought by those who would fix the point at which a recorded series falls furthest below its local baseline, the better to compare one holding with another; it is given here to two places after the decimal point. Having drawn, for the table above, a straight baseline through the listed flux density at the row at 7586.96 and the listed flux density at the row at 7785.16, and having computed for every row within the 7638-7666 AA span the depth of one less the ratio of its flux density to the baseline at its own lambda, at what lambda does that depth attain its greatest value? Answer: 7660.69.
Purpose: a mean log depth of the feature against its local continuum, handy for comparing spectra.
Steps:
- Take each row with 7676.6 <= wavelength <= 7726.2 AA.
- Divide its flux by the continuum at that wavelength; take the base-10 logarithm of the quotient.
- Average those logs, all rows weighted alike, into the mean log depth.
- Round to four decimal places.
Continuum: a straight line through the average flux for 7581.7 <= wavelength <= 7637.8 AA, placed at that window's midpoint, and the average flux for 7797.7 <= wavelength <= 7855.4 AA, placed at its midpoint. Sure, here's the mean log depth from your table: -0.0164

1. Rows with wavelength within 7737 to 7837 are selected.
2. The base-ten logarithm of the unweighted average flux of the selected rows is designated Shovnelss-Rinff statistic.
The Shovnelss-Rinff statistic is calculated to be 1.04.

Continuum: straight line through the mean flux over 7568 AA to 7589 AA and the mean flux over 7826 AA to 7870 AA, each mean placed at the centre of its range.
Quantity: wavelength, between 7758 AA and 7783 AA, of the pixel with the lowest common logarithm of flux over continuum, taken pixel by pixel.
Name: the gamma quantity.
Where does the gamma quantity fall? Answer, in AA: 7781.58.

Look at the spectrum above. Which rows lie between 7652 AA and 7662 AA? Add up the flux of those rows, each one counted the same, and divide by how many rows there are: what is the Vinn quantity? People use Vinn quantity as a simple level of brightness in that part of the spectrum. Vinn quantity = 10.4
